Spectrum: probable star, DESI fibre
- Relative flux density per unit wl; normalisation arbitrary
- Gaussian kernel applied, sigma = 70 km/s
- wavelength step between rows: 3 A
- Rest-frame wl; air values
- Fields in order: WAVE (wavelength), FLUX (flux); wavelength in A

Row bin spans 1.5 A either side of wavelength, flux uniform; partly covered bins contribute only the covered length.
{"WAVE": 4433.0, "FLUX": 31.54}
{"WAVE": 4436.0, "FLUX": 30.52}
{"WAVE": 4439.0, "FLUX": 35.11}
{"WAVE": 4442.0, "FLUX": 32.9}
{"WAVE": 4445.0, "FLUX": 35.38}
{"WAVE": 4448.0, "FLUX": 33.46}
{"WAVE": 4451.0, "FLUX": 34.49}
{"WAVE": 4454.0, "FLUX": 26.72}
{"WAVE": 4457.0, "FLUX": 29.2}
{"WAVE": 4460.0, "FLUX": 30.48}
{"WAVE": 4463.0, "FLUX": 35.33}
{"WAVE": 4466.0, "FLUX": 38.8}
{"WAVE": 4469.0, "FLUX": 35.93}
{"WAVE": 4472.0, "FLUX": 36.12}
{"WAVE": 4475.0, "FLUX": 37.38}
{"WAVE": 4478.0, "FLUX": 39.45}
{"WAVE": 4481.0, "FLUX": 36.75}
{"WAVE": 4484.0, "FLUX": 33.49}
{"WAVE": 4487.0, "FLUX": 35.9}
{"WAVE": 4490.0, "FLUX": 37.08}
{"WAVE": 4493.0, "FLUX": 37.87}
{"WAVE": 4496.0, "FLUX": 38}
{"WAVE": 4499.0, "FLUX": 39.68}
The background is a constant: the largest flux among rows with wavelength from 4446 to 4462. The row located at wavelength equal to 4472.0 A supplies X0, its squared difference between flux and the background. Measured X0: 3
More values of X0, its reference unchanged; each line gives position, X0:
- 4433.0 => 9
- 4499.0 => 27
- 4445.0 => 1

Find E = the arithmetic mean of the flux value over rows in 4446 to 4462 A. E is 30.9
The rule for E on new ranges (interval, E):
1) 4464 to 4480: 37.5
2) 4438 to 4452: 34.3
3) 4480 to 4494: 36.2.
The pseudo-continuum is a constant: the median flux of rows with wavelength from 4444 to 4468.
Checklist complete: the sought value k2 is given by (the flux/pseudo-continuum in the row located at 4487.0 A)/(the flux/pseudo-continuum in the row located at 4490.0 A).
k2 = 0.97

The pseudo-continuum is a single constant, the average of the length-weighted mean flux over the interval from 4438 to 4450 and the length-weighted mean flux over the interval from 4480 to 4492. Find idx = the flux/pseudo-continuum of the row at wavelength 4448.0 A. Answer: 0.96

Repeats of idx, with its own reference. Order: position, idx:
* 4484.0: 0.96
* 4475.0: 1.07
